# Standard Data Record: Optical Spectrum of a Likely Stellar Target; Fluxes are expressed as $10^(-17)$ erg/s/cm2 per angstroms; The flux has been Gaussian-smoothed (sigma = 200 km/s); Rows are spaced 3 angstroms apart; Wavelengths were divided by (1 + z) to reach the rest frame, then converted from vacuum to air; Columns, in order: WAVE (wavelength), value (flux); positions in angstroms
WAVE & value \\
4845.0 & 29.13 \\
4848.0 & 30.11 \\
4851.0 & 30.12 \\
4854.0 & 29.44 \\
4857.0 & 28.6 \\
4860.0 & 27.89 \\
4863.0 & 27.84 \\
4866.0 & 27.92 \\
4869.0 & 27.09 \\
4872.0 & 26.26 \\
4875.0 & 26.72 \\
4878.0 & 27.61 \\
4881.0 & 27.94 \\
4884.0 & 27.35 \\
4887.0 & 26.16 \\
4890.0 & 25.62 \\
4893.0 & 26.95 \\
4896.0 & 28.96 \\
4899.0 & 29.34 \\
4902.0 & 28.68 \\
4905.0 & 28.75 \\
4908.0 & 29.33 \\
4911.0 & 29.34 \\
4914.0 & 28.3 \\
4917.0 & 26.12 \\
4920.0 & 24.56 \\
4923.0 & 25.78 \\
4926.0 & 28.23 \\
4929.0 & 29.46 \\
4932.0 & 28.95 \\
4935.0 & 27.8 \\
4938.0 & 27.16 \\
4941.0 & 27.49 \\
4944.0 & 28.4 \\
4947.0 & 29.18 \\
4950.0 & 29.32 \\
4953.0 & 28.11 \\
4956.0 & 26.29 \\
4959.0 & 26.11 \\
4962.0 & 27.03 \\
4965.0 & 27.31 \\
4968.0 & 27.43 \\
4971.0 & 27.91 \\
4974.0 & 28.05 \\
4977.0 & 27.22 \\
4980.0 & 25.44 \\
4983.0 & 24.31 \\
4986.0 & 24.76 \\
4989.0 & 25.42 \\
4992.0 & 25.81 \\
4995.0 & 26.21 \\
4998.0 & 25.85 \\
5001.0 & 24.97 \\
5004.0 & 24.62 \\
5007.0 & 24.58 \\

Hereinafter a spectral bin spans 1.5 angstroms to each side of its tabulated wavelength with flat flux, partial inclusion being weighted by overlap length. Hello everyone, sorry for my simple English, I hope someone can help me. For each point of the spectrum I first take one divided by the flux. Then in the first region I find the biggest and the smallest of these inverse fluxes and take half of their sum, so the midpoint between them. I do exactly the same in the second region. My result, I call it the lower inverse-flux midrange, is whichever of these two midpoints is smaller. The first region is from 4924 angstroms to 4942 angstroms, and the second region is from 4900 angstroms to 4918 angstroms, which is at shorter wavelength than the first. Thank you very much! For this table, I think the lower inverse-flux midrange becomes 0.0354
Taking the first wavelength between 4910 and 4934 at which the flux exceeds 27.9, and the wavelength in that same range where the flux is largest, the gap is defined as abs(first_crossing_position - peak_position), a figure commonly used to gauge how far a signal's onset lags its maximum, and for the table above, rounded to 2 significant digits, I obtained 18 angstroms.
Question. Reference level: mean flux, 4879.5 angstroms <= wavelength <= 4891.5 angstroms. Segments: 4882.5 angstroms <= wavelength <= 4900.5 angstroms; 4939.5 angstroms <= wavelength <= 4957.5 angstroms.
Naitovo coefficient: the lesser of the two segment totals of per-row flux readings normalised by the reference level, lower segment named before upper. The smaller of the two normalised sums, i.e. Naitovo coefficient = 6.14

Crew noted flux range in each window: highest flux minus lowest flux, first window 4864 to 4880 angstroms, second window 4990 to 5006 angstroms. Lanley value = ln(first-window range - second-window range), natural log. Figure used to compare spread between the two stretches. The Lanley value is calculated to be -2.7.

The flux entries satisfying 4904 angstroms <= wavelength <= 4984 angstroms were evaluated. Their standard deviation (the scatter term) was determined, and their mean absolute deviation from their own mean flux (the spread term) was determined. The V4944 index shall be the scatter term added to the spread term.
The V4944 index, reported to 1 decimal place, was 2.6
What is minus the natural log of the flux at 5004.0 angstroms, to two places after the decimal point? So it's -3.20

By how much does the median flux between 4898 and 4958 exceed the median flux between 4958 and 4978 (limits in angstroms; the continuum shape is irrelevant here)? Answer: 1.0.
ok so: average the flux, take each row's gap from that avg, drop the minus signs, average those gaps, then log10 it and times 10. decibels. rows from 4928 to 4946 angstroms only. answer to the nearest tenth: -1.4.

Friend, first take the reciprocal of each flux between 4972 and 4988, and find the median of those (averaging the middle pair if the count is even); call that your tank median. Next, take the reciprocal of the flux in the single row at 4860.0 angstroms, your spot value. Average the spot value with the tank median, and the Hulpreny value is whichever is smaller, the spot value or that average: 0.0359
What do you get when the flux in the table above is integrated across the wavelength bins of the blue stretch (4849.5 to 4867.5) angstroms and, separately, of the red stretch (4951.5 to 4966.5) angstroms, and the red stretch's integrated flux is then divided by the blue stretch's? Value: 0.78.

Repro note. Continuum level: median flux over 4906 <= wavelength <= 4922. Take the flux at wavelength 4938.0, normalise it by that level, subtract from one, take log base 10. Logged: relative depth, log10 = -1.4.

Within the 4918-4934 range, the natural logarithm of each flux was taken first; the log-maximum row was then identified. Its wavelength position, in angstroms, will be 4929.0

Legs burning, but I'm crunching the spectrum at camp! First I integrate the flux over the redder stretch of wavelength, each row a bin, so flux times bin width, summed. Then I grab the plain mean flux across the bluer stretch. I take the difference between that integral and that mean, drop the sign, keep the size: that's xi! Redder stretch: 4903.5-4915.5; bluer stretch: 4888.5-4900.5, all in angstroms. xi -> 319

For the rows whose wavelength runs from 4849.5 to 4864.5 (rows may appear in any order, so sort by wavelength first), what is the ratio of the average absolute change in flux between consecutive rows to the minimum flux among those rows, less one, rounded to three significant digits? -0.980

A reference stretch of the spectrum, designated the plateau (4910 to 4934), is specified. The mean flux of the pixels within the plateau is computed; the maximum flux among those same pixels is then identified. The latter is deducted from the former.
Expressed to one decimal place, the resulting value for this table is -1.9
